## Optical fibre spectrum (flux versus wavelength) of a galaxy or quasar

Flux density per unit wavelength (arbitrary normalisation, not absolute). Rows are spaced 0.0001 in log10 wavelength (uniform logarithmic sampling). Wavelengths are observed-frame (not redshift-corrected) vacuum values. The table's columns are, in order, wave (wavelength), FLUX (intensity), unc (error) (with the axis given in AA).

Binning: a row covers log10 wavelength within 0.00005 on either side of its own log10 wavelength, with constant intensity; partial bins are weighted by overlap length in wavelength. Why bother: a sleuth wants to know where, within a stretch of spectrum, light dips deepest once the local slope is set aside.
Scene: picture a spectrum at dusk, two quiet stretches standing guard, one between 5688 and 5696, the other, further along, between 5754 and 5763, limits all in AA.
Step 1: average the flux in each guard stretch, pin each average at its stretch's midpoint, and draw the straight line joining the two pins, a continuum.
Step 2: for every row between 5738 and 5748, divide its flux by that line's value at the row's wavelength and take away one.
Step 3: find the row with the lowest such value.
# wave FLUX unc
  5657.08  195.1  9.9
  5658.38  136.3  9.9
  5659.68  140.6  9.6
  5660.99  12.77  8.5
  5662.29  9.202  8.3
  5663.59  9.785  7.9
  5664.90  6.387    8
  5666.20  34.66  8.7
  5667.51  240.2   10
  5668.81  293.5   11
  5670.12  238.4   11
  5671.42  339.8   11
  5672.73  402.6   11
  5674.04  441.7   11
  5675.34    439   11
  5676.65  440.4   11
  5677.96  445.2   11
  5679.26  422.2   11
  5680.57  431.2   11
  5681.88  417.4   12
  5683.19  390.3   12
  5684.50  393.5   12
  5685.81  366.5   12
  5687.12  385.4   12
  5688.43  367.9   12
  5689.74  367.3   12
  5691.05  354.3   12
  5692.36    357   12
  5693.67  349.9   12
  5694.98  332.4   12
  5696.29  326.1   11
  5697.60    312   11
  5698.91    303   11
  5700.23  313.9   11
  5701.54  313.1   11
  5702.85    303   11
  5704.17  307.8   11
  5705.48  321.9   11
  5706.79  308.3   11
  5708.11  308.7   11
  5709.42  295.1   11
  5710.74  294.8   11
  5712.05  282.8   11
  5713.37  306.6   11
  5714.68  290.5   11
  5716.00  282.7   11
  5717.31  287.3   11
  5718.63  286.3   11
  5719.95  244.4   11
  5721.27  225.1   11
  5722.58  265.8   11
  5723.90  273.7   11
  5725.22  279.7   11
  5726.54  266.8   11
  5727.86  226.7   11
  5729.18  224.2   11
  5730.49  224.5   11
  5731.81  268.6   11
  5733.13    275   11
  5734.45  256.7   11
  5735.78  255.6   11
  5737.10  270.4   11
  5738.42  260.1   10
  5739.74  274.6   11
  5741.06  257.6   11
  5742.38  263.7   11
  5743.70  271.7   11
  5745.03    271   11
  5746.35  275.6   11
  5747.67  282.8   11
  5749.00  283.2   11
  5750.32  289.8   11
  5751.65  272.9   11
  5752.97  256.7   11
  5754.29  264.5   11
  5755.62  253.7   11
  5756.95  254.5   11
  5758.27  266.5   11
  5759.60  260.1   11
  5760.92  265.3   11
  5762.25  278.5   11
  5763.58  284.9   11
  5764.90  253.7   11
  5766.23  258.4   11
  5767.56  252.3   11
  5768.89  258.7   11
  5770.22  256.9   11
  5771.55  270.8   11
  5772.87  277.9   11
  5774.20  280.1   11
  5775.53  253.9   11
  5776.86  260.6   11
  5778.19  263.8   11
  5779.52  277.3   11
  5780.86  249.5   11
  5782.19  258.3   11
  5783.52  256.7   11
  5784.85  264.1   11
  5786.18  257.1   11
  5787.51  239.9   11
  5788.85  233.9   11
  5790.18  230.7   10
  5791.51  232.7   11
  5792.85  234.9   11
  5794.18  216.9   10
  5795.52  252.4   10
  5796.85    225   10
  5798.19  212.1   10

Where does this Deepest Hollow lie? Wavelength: 5738.42 AA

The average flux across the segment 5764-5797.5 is 253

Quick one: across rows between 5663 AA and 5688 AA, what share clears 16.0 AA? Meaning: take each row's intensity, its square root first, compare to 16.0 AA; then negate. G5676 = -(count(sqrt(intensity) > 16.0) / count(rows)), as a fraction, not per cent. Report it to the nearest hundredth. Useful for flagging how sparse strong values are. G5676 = -0.74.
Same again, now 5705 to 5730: -0.79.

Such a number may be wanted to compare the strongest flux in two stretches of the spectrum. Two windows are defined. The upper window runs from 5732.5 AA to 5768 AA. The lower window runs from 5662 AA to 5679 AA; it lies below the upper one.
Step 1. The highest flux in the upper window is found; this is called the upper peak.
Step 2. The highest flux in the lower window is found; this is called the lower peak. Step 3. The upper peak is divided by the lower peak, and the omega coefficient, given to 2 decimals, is 0.65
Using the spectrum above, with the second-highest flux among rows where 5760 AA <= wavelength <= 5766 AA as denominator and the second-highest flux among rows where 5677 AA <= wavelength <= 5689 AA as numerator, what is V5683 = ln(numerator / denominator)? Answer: 0.44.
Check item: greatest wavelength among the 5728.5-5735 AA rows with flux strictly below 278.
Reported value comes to 5734.45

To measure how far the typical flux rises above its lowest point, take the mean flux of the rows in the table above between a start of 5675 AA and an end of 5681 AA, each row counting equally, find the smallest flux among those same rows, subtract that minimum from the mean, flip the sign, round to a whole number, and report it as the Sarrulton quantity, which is -13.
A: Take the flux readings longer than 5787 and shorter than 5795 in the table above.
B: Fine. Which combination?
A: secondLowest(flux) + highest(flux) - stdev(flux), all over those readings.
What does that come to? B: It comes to 463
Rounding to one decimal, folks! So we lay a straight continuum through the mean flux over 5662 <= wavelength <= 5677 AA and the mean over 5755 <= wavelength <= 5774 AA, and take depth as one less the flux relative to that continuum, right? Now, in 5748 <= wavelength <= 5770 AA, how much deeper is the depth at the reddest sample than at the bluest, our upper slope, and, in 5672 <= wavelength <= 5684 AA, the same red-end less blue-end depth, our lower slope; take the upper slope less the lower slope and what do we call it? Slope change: 0.0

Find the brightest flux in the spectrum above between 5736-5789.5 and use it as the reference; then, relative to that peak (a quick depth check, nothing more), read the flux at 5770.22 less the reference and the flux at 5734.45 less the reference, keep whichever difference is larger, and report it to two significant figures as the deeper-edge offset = -33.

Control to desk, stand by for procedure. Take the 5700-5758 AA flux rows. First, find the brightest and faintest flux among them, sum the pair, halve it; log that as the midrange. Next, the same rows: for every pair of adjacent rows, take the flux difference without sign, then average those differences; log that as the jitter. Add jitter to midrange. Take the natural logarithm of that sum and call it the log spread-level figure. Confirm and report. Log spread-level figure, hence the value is 5.65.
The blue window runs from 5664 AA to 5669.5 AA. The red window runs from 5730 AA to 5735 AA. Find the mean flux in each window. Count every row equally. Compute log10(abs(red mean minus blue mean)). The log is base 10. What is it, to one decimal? 2.1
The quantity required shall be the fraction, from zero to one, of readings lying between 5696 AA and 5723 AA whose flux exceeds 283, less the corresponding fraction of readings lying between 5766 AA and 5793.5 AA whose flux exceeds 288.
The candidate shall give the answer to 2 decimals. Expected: 0.76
